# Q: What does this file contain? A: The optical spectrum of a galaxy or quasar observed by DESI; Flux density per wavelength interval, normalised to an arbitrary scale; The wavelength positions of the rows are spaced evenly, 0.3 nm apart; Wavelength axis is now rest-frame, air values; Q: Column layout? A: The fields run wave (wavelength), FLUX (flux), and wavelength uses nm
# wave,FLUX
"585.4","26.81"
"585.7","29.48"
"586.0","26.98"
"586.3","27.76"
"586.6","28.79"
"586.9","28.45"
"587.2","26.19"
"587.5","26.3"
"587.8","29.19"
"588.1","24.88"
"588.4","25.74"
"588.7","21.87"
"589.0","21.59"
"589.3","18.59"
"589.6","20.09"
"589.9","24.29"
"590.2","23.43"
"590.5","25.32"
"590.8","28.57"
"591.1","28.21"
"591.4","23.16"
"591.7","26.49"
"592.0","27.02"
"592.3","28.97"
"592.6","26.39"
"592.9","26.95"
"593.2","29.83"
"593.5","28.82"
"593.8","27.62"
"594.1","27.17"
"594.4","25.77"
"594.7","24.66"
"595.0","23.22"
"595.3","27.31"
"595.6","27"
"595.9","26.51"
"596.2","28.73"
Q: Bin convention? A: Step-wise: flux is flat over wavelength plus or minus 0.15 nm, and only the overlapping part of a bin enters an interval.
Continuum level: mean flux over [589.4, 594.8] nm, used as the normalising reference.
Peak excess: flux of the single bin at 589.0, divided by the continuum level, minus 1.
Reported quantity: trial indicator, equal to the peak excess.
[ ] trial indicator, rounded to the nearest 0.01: -0.18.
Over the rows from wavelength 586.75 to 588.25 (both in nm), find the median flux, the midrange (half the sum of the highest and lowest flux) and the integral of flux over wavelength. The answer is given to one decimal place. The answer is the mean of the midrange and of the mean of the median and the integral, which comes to 30.2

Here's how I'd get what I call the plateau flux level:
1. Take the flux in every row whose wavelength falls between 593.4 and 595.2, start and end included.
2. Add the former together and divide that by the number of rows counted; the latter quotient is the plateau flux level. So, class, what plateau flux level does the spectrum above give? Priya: 26.2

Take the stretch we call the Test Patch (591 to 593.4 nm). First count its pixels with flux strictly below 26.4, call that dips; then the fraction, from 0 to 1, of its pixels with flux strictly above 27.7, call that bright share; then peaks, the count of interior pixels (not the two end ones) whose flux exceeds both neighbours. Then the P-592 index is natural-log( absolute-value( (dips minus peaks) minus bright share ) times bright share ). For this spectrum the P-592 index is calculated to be -1.5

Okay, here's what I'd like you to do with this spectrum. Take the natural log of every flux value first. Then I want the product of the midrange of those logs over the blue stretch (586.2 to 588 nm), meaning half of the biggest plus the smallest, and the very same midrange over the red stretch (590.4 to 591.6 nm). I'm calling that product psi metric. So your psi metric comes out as 10.8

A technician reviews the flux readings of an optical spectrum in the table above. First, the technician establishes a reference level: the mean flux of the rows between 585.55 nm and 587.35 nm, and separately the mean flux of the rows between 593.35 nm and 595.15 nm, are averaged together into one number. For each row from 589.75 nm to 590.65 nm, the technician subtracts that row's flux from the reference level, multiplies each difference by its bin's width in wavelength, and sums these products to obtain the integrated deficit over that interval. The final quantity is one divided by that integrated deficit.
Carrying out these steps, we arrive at 0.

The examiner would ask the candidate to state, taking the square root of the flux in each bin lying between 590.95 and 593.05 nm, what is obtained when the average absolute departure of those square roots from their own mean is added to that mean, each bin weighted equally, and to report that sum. 5.29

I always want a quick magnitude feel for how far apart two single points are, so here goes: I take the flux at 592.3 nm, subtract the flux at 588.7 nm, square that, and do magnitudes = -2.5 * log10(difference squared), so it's -4.3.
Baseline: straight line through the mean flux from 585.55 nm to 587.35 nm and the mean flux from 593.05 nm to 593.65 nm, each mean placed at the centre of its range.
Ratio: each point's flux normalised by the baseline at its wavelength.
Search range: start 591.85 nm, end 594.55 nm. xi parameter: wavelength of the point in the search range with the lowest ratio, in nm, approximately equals 594.4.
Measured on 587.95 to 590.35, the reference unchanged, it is 589.3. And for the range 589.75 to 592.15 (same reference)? 591.4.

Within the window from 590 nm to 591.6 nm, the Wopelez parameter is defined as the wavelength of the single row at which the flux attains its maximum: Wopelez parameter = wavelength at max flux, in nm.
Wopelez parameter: 590.8 nm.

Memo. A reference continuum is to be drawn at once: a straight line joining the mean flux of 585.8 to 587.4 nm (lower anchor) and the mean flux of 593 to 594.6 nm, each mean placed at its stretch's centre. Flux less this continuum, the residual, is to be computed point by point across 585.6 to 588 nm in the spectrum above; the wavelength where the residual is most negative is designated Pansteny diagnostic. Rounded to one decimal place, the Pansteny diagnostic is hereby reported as 587.2 nm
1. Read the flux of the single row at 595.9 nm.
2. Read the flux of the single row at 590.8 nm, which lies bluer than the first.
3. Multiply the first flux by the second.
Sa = 757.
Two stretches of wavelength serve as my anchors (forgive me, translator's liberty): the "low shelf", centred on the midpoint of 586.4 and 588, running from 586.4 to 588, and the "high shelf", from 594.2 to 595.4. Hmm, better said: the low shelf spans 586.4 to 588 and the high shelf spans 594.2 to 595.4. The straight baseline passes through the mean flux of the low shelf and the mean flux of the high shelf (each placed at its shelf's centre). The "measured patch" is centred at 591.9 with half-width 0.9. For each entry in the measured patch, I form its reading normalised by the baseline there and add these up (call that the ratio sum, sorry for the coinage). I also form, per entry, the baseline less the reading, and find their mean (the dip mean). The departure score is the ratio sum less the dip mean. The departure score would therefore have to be 7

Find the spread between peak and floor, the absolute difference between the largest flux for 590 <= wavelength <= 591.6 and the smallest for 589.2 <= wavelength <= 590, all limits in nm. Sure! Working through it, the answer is 10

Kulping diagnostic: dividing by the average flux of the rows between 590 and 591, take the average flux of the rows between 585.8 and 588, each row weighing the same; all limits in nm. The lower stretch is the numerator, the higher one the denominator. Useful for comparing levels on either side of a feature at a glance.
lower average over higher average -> 1.07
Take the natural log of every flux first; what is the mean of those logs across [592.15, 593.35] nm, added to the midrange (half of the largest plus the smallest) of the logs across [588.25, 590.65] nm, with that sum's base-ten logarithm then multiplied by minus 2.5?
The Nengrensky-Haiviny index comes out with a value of -2.02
